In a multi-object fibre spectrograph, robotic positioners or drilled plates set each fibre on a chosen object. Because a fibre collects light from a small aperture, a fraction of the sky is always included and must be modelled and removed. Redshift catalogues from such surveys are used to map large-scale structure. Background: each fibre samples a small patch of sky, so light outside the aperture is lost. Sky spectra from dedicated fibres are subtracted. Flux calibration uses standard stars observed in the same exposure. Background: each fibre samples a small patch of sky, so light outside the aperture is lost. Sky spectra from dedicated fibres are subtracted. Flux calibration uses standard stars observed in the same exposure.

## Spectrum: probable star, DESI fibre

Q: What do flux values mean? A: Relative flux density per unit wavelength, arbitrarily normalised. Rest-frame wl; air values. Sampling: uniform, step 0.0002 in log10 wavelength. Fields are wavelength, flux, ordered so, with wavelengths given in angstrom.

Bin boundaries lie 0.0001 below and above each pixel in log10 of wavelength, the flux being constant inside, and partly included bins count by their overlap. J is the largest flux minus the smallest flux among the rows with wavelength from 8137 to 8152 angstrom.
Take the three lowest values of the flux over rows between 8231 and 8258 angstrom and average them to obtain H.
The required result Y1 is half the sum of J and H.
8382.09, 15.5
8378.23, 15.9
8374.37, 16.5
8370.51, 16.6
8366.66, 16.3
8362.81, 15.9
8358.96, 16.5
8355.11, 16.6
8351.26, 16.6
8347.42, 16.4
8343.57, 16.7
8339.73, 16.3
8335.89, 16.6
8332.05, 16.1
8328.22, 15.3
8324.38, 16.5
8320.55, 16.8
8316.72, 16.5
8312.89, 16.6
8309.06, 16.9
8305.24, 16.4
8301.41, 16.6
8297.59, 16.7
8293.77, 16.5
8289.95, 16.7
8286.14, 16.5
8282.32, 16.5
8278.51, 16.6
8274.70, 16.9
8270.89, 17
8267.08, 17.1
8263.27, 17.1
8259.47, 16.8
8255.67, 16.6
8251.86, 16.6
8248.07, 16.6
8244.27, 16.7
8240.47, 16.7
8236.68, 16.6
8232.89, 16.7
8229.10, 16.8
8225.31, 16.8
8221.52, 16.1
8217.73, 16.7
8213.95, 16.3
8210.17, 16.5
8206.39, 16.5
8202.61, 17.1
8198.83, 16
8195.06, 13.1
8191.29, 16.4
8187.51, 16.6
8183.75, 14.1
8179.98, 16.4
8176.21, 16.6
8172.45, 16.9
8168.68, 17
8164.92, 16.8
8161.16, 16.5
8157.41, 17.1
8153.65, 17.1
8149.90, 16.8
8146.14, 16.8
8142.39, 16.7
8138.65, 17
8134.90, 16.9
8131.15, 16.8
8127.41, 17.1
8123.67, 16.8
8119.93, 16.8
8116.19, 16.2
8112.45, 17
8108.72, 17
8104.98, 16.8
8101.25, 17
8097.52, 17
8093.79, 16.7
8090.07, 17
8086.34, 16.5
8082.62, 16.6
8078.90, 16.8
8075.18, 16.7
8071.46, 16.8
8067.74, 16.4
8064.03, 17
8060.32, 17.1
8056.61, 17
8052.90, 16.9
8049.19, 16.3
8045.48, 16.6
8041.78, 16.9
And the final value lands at 8.45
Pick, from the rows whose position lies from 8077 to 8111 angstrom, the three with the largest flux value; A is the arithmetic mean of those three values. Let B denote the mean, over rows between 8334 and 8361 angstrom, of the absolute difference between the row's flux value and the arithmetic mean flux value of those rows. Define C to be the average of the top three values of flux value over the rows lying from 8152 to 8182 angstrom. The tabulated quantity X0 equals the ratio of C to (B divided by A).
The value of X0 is 2633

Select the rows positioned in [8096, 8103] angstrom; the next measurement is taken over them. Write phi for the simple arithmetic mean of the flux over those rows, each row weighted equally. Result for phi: 17.0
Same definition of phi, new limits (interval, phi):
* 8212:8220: 16.5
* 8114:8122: 16.5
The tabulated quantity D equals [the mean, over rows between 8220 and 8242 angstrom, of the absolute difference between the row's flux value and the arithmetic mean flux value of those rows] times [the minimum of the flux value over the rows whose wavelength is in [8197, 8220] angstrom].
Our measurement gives 2.8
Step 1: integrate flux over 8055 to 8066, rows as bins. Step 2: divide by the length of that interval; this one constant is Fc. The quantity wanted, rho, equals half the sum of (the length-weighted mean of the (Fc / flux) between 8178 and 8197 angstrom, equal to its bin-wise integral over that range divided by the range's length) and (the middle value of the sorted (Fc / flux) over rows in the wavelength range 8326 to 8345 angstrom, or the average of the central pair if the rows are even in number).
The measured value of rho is 1.084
